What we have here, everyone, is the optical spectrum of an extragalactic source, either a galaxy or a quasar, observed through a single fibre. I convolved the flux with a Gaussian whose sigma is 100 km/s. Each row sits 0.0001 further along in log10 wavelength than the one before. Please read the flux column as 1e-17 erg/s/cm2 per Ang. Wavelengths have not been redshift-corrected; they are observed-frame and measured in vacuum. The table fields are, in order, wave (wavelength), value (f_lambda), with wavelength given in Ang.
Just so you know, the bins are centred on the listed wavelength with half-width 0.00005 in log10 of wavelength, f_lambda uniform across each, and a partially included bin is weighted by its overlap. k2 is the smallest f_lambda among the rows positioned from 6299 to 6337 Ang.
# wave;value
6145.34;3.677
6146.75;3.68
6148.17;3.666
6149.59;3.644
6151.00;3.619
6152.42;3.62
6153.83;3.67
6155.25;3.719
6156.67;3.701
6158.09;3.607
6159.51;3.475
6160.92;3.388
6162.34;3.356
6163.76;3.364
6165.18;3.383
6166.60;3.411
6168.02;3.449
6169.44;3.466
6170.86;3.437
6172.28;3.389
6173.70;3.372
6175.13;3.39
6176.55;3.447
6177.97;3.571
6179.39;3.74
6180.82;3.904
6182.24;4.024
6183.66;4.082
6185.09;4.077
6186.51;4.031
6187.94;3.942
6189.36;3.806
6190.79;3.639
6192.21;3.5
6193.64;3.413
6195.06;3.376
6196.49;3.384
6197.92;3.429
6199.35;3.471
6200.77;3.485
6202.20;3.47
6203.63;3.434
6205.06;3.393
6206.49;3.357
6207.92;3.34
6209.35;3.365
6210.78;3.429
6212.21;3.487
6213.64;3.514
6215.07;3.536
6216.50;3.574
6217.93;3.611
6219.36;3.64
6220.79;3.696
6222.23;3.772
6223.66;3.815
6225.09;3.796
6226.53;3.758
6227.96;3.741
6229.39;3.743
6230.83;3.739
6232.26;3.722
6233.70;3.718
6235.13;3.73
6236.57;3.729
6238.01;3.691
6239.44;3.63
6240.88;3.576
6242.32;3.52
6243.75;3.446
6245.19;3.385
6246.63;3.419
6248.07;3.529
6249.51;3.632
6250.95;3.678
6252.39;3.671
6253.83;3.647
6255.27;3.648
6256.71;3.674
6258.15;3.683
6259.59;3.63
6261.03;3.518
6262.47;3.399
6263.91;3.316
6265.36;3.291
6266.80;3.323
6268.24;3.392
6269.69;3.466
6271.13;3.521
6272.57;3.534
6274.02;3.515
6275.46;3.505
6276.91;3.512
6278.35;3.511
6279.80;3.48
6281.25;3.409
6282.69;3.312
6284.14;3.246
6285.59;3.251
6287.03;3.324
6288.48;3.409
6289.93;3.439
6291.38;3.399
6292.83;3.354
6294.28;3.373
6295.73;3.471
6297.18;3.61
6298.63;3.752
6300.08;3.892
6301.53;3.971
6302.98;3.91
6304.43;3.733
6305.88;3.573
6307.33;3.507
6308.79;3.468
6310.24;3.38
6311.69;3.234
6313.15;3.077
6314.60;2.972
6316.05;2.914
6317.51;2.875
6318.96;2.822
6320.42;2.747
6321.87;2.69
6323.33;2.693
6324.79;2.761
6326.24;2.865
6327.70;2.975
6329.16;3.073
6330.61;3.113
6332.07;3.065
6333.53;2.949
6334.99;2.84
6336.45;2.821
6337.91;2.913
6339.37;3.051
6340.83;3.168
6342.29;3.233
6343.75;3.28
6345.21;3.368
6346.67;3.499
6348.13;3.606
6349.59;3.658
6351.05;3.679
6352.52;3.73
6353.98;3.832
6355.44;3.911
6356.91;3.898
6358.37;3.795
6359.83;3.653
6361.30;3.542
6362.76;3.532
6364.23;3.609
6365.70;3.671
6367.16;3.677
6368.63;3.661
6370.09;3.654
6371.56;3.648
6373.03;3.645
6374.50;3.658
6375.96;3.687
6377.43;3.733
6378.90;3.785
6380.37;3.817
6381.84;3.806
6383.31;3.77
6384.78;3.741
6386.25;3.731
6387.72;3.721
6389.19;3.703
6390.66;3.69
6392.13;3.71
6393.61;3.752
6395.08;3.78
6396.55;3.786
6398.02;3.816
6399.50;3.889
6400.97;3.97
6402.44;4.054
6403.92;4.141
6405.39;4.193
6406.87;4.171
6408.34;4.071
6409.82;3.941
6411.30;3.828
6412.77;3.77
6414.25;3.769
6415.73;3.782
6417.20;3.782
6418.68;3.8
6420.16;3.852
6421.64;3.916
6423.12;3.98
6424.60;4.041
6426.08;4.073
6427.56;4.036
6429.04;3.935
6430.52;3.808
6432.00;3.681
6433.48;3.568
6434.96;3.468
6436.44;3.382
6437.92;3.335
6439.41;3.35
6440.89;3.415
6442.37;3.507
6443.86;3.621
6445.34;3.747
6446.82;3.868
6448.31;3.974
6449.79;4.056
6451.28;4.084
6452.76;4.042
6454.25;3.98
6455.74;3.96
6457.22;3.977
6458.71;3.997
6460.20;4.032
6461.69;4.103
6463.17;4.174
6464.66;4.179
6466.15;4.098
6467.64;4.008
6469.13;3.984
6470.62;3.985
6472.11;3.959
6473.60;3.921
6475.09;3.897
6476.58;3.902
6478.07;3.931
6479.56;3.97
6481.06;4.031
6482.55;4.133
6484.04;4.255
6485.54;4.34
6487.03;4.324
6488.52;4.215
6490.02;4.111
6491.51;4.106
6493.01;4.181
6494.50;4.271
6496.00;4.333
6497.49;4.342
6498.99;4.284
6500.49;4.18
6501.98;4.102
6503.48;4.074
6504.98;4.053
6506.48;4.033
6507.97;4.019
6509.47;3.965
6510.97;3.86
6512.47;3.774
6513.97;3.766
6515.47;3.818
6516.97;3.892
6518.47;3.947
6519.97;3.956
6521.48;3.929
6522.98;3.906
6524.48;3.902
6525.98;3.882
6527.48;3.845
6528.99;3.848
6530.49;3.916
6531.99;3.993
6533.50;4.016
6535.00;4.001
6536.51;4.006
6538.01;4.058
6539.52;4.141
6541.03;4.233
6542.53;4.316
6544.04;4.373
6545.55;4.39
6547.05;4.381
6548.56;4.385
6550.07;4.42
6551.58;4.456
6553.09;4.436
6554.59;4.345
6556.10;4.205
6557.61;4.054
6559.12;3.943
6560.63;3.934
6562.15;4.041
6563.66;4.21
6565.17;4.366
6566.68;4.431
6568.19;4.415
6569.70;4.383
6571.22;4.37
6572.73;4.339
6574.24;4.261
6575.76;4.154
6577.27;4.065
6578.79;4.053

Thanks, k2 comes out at 2.69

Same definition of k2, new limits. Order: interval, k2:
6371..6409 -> 3.645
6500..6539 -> 3.766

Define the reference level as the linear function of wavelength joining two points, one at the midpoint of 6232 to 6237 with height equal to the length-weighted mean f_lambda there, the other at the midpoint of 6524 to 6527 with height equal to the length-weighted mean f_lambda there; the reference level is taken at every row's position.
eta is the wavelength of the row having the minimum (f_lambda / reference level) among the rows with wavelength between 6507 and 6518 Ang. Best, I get 6513.97 Ang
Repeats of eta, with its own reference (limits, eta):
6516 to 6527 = 6525.98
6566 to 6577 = 6575.76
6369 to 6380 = 6373.03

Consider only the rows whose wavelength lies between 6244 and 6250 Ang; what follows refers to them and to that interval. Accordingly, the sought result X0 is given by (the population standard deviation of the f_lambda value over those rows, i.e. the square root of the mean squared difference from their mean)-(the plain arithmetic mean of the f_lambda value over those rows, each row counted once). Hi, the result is -3.39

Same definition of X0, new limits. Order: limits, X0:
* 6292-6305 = -3.45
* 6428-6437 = -3.45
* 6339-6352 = -3.18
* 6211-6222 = -3.51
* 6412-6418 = -3.77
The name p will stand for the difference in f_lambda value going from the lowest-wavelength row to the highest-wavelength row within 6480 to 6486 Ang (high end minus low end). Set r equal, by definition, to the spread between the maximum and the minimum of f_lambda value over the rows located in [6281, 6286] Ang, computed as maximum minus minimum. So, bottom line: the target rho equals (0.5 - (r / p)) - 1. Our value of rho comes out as -1.0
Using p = 0.31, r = 0.16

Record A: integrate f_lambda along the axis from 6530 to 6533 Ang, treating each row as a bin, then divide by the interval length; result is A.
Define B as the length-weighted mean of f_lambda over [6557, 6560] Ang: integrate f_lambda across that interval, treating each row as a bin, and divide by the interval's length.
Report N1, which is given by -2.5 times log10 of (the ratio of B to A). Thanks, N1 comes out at -0.01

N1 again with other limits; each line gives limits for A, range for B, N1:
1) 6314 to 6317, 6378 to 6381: -0.28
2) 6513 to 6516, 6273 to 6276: 0.08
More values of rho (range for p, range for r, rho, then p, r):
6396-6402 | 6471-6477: -0.8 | 0.18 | 0.06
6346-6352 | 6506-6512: -1.5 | 0.18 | 0.17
